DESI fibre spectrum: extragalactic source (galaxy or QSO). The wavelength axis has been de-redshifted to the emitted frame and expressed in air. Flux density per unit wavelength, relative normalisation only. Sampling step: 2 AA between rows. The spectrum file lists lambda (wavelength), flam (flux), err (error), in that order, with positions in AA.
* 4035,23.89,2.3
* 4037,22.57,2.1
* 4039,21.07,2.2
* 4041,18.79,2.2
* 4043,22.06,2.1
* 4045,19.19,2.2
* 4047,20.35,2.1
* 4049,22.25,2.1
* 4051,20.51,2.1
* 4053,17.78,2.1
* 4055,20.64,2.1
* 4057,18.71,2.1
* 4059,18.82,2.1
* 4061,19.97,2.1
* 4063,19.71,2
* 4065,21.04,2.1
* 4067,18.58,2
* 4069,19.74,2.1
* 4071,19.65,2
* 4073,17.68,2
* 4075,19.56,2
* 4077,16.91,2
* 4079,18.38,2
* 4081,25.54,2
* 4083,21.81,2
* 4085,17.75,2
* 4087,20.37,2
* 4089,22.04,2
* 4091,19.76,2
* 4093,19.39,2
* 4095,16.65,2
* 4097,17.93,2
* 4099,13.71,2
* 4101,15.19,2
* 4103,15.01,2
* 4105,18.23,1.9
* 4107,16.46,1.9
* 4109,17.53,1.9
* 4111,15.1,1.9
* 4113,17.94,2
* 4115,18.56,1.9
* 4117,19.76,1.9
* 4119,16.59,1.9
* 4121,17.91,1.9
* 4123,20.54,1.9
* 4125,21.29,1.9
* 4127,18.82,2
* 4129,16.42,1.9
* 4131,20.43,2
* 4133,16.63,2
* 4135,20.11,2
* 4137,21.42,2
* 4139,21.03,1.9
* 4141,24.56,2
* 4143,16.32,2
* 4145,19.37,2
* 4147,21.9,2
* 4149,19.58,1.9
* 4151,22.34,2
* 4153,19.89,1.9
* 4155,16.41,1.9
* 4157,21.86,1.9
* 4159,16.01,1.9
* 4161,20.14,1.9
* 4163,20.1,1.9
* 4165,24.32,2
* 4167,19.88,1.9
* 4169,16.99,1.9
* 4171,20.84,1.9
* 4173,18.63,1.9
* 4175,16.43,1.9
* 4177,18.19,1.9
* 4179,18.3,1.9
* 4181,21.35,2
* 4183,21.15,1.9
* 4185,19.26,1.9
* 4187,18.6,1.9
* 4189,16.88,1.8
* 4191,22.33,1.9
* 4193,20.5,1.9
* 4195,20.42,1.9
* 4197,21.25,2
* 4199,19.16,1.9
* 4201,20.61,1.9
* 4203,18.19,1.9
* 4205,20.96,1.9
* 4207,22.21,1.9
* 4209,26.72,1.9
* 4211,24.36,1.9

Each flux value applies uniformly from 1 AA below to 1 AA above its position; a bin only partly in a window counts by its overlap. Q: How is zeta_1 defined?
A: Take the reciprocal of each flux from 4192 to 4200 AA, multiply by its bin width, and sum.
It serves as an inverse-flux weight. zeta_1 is 0.39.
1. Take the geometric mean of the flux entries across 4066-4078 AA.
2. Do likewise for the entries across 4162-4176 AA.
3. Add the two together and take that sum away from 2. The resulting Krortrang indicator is -36.1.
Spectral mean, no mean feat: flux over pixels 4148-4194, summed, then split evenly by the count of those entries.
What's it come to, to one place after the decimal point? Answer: 19.6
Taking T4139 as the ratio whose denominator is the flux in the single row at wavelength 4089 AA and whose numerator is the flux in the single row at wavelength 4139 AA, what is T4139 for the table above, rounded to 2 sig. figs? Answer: 0.95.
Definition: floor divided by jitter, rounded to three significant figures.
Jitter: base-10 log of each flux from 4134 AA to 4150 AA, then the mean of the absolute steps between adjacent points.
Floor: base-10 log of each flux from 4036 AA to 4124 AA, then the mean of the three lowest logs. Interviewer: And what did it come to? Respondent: 17.8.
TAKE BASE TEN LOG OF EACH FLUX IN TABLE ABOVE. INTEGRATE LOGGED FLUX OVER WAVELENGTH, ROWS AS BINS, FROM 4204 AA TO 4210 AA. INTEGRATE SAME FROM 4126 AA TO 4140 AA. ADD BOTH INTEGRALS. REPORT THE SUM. 26.1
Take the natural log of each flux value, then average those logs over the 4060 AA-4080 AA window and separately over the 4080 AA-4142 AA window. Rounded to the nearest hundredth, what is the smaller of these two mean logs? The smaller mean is 2.93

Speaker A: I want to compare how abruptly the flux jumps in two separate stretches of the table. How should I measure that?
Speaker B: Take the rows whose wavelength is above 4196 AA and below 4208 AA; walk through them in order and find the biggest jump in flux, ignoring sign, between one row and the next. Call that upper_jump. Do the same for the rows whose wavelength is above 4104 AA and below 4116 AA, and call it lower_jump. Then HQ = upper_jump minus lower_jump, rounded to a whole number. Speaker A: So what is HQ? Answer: 0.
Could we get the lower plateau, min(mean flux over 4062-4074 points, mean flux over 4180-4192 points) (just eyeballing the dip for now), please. 19.4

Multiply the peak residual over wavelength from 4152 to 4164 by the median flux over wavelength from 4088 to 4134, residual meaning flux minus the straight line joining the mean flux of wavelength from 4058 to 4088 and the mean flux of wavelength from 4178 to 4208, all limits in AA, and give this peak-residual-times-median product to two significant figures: 34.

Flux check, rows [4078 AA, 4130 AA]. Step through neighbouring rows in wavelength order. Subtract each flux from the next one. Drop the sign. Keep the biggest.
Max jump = 7.2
